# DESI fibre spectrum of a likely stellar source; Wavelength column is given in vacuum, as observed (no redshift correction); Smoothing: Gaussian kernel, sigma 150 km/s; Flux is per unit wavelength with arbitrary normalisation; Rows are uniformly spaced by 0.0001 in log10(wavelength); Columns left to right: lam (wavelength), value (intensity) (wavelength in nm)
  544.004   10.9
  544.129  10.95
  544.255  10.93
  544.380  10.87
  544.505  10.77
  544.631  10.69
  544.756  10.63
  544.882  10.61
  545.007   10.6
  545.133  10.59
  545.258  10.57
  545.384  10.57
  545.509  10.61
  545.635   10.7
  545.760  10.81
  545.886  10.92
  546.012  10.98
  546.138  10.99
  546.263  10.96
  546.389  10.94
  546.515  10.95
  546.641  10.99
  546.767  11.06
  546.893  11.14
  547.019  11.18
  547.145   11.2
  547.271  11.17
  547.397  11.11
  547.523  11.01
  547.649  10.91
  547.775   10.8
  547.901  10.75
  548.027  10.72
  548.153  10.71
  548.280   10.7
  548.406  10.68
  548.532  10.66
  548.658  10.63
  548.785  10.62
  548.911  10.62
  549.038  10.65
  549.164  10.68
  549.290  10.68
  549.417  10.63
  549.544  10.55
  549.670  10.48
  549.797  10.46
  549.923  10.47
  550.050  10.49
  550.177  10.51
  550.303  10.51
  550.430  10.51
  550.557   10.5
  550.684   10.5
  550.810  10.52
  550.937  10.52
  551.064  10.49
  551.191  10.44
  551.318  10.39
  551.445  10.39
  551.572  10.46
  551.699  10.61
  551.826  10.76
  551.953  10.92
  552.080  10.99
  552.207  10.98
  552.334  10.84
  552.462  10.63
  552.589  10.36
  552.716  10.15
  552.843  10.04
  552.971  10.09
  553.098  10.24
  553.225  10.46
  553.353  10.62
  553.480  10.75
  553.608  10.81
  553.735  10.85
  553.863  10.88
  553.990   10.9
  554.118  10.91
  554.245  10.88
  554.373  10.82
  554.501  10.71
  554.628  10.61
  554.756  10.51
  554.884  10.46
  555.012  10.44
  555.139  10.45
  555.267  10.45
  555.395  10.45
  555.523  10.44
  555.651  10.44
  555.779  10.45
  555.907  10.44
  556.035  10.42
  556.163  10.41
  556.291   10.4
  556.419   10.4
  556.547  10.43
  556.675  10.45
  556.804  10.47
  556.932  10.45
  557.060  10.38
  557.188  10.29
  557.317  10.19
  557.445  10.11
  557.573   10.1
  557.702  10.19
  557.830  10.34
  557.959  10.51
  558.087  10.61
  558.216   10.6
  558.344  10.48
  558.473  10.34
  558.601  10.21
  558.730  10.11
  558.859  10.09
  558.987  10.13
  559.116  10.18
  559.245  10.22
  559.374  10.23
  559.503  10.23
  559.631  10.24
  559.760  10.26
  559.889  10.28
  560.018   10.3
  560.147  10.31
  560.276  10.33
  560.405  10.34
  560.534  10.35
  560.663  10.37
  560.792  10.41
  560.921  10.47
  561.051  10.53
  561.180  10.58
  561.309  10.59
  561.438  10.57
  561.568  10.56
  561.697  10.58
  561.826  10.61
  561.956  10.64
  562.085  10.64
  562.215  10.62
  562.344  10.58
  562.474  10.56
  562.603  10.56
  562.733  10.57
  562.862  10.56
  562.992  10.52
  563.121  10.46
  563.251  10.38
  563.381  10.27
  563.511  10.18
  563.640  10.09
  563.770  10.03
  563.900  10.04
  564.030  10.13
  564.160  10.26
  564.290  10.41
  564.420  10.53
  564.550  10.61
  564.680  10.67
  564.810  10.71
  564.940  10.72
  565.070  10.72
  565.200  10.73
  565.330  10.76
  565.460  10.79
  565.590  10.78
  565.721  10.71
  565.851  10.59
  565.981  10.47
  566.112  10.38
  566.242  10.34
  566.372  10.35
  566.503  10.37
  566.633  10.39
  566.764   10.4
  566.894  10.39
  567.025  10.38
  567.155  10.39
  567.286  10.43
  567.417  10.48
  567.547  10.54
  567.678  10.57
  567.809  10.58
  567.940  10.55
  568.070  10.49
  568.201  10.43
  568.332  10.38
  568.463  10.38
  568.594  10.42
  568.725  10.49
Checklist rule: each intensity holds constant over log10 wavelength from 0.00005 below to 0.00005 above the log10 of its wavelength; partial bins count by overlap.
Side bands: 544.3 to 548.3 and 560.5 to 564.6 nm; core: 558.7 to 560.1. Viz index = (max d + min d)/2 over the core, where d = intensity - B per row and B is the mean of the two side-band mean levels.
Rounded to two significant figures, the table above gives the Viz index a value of -0.45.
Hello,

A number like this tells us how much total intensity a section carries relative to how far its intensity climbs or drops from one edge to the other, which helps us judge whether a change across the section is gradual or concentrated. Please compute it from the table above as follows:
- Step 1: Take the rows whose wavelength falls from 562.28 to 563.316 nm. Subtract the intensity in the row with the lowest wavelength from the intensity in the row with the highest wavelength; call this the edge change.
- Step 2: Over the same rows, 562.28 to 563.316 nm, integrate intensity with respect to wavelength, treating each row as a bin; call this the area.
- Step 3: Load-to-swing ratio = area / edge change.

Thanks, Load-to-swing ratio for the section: -55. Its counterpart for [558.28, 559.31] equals -40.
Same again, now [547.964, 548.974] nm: -108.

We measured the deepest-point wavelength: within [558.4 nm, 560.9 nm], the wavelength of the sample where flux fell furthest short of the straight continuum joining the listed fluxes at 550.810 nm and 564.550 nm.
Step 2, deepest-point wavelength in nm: 558.859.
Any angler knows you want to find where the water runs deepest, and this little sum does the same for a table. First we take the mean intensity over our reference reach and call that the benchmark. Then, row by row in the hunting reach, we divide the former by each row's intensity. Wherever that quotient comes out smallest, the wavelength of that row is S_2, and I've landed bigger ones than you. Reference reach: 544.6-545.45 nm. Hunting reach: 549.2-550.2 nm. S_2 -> 549.290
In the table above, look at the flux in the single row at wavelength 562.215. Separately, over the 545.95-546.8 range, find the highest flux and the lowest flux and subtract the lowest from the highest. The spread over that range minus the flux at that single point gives -10.50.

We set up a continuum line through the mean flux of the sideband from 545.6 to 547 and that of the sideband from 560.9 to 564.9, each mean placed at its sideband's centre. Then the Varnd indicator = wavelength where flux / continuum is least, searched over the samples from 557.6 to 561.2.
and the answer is 558.859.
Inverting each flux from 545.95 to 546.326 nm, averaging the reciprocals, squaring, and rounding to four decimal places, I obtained 0.0083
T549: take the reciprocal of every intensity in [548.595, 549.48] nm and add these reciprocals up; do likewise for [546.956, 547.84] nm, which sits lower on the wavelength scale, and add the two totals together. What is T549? 1.29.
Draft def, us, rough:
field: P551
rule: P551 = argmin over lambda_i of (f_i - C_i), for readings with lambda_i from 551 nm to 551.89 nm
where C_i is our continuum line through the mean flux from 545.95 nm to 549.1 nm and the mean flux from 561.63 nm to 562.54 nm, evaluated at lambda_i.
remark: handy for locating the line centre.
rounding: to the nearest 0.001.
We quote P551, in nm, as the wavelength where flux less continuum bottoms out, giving 551.318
